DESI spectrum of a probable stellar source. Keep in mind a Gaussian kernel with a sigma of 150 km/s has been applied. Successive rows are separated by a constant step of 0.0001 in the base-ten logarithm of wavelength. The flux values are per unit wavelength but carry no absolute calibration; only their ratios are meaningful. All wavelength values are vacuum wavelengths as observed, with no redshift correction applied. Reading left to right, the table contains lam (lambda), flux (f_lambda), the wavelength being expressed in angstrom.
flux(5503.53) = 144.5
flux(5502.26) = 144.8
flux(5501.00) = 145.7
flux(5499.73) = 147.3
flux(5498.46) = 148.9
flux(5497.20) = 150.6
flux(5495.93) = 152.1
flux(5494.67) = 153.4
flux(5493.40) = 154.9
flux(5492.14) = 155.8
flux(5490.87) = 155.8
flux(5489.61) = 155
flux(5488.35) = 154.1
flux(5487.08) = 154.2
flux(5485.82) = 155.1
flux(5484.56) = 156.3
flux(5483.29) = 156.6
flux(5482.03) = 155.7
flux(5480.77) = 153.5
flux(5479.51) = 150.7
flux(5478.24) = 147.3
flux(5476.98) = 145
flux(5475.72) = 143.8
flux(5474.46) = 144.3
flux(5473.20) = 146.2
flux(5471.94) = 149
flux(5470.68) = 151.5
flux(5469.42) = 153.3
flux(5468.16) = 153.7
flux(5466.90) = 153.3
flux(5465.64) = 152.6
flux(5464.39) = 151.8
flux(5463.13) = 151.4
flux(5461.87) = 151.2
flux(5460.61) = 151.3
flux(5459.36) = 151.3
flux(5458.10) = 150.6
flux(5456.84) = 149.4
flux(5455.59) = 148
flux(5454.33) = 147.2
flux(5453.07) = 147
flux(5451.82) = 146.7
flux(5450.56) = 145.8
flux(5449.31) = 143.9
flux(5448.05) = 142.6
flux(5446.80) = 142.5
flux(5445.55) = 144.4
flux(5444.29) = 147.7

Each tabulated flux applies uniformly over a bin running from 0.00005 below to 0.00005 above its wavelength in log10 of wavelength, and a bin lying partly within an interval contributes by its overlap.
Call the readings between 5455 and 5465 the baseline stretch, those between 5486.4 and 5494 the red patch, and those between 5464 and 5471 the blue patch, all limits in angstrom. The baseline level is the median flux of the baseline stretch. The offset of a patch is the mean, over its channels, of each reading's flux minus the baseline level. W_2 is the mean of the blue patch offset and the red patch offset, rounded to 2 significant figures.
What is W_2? 2.6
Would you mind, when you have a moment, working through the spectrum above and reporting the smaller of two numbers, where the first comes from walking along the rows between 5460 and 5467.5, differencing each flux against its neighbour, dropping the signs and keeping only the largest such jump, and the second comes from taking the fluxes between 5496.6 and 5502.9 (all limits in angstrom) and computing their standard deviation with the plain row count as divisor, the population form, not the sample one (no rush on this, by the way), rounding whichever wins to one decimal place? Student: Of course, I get 0.8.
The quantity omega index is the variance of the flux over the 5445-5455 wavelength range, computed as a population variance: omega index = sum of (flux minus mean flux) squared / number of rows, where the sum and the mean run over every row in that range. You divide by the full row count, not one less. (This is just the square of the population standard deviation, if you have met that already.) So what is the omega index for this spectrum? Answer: 3.2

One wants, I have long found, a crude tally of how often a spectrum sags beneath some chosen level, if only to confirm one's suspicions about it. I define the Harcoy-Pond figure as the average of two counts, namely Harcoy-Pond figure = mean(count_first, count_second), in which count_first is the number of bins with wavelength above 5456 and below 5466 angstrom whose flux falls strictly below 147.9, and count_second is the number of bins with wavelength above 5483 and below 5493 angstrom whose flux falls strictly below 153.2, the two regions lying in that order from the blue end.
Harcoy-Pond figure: 0.0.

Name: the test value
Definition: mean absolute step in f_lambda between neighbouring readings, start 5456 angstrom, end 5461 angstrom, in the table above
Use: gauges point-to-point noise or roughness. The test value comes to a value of 0.63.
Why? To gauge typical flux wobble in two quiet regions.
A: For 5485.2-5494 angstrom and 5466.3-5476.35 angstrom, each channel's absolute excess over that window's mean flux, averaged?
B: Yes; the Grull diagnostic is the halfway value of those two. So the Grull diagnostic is 2.0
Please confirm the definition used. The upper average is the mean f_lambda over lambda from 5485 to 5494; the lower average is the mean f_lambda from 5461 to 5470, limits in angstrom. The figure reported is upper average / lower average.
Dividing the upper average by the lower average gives 1.02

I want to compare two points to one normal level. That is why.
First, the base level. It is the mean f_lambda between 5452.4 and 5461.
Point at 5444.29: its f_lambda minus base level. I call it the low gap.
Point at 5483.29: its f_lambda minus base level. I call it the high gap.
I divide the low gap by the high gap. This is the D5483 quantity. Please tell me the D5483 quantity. -0.2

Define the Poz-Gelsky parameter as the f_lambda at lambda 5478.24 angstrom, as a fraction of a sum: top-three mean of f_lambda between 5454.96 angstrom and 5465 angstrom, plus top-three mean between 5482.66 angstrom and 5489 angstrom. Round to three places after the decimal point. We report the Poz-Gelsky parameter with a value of 0.479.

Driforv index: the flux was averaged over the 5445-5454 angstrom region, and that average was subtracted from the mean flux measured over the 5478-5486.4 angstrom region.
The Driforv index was 8.9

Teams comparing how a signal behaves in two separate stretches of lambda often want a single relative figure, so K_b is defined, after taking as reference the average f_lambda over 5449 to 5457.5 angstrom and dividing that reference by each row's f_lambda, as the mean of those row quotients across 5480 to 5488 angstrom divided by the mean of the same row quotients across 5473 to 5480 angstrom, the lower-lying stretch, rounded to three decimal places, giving 0.942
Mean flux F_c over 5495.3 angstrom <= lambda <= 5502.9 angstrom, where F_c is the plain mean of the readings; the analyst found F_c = 148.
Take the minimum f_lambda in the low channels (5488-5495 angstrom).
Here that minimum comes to 153.4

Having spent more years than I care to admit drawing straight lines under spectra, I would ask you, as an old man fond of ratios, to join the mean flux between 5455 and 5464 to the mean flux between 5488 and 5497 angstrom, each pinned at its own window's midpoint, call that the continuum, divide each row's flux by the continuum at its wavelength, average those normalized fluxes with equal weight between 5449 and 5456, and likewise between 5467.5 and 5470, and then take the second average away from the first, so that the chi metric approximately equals -0.034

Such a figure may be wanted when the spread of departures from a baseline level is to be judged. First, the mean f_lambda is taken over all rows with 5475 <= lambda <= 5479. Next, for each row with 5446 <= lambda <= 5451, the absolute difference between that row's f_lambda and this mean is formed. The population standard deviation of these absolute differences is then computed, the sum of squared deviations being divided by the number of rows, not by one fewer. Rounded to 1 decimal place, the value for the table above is 1.0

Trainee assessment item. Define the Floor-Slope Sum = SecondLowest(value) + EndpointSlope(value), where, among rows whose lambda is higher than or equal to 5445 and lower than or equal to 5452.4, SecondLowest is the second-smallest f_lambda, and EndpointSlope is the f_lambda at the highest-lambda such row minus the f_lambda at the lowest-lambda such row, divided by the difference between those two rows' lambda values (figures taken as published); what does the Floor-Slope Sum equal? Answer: 143.0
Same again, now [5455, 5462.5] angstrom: 149.9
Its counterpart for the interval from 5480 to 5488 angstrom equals 154.3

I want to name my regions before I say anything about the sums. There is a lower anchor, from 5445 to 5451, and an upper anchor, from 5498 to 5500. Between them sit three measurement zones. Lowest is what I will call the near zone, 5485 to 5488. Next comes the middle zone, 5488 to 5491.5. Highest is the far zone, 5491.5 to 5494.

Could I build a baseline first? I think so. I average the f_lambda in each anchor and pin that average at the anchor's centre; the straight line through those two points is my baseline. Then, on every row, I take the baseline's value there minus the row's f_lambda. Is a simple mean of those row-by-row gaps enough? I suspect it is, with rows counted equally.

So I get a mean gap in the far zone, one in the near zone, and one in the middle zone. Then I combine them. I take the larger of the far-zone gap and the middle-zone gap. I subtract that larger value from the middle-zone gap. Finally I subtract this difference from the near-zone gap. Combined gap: -8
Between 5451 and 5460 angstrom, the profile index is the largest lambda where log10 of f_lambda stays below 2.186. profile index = 5459.36 angstrom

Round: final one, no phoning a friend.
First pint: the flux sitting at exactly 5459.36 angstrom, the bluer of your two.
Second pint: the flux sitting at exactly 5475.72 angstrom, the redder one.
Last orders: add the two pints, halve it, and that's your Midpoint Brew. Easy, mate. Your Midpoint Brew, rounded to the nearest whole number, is 148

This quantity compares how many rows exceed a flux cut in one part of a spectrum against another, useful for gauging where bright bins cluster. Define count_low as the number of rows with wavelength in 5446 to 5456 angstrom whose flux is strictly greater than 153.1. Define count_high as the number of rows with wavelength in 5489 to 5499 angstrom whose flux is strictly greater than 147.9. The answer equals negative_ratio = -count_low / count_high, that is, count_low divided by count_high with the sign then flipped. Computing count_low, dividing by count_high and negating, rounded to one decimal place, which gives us 0.0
